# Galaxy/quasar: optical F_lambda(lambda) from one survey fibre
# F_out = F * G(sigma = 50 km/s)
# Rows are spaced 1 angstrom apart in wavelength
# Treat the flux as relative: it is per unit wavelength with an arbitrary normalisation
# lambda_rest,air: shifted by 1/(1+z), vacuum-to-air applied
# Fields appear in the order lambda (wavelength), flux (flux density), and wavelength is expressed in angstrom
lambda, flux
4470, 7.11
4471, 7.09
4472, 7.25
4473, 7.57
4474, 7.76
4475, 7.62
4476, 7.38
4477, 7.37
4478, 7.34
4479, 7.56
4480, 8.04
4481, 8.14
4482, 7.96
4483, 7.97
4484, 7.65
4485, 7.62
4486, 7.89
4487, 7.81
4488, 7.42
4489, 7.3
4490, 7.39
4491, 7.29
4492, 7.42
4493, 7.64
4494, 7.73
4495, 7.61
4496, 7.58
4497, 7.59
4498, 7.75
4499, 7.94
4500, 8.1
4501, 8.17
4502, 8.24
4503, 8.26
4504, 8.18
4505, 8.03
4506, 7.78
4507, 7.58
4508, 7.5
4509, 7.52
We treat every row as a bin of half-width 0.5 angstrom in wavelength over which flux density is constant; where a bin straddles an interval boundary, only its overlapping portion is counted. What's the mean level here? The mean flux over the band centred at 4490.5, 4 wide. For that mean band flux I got 7.35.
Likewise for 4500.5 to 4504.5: 8.21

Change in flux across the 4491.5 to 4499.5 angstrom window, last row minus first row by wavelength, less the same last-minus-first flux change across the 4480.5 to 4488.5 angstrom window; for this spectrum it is 1.2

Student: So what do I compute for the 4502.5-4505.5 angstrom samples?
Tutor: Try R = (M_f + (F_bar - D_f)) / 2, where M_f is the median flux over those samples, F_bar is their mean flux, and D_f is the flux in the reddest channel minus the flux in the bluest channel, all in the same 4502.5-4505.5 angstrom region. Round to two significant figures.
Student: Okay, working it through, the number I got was 8.3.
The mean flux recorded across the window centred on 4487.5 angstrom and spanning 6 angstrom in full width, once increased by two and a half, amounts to 10.1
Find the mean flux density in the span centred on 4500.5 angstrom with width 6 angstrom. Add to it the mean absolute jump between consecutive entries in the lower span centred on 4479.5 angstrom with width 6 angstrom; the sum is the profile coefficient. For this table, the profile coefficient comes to 8.28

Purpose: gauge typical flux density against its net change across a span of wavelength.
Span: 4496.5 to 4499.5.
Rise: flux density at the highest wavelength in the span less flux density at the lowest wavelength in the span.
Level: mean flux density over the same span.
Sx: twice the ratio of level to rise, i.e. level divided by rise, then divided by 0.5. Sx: 44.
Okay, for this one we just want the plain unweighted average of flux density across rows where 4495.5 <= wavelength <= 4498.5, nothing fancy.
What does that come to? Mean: 7.6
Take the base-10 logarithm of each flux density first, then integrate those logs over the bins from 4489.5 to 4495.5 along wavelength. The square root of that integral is 2.29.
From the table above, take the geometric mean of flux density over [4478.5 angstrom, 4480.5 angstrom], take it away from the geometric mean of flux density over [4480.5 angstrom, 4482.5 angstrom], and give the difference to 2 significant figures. 0.25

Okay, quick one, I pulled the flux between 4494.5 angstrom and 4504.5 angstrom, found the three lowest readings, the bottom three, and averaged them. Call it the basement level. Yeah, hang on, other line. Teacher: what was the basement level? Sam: 7.59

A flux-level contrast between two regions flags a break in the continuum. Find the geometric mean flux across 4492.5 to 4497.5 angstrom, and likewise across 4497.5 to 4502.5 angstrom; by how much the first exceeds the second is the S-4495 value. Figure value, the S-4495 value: -0.41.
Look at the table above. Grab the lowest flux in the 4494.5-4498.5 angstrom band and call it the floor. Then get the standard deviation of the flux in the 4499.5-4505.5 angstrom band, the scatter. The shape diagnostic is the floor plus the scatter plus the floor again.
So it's 15.2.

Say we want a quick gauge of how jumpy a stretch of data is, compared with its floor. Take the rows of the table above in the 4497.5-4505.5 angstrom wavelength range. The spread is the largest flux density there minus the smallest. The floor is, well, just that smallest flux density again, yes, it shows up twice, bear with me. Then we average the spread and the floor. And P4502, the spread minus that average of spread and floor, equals -3.62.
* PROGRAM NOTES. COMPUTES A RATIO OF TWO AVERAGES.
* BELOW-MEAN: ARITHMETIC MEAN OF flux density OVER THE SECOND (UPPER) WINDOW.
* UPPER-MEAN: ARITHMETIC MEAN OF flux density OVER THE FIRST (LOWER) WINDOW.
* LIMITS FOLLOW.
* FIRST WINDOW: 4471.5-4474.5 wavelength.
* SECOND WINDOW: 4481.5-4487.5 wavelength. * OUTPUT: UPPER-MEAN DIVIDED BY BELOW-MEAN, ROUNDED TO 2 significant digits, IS 0.96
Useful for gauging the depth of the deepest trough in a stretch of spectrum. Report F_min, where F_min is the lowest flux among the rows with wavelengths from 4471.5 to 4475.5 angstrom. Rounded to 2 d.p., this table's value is 7.25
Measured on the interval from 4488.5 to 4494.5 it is 7.29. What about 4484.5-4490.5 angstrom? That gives 7.30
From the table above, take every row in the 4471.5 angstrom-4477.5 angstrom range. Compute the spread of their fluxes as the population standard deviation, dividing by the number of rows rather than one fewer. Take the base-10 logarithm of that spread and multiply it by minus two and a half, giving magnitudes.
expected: 1.9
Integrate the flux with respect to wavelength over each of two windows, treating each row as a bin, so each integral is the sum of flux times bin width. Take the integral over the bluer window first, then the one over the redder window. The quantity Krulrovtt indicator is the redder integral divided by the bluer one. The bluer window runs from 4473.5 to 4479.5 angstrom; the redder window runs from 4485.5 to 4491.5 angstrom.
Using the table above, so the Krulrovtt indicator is 1.00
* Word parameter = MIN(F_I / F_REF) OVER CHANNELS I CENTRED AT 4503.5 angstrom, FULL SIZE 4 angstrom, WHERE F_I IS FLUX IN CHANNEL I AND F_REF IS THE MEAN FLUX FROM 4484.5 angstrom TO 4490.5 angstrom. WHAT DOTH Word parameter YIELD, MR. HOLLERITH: 1.06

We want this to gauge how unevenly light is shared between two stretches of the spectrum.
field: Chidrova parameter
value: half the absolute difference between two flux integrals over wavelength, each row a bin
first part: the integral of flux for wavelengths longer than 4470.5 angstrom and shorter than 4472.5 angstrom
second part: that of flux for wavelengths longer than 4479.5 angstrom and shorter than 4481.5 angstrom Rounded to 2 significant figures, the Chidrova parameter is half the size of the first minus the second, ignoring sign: 0.92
